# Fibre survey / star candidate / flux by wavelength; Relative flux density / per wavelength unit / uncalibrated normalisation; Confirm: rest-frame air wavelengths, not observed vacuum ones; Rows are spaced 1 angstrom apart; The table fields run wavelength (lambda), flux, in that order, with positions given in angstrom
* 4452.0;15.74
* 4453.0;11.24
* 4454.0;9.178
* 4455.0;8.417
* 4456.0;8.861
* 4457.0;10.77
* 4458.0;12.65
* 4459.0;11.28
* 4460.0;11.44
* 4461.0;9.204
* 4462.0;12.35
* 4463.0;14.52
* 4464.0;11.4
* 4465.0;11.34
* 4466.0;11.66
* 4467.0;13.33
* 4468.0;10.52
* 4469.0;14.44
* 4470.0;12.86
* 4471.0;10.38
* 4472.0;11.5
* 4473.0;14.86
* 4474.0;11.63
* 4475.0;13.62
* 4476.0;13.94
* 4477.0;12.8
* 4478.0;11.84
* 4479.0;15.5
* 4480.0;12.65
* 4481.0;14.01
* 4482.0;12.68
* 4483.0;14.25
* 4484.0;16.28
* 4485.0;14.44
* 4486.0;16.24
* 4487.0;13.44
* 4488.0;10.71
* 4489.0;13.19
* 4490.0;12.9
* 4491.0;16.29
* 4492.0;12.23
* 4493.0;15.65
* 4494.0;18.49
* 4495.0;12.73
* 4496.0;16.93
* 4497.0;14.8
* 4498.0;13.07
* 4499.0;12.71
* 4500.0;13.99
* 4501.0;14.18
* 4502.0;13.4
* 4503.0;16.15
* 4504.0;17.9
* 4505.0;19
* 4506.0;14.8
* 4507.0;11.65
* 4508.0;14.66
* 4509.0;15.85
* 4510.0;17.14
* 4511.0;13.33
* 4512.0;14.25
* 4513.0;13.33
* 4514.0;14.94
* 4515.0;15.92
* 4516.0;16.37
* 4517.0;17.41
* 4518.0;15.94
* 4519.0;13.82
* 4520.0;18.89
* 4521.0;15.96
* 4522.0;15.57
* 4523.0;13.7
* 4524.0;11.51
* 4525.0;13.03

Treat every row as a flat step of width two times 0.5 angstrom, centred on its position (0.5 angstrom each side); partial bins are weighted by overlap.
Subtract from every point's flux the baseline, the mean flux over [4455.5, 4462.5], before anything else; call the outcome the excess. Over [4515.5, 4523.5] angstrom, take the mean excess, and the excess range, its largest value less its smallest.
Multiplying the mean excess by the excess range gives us 26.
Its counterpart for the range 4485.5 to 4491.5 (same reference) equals 16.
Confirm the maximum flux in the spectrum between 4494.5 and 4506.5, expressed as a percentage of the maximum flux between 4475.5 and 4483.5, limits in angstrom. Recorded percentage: 123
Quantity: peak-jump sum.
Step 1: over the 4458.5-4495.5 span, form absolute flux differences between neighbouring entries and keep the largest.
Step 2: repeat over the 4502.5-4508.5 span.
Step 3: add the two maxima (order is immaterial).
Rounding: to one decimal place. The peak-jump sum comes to 10.0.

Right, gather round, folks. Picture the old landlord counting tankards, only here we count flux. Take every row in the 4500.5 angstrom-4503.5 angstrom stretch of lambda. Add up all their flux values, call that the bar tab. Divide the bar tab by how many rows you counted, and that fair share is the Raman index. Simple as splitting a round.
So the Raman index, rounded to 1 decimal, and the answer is 14.6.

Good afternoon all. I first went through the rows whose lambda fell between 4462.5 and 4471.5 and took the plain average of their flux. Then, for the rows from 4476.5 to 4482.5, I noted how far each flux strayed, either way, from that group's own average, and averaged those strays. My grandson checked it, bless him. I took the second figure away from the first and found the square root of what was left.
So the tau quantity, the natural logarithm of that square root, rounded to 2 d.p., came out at 1.21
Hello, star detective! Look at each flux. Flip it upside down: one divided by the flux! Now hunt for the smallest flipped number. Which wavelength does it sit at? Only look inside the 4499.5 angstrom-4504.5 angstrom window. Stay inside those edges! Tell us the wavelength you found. 4504.0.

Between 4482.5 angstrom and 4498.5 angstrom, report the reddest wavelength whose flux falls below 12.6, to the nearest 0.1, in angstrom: 4492.0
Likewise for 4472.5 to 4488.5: 4488.0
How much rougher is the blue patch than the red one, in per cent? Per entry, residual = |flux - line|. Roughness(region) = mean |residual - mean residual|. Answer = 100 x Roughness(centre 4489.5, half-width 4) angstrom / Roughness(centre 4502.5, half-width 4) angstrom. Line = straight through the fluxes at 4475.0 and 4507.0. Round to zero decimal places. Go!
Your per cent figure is 71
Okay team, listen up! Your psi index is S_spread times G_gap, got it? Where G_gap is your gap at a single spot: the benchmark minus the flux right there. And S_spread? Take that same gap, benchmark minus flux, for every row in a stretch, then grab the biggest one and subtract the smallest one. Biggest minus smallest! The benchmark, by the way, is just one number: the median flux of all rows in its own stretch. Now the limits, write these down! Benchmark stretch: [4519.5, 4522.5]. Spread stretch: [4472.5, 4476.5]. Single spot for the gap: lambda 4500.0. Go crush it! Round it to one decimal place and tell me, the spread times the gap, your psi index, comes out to 6.4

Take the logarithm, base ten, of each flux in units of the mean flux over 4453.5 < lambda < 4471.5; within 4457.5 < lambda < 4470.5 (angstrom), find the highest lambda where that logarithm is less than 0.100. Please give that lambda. 4470.0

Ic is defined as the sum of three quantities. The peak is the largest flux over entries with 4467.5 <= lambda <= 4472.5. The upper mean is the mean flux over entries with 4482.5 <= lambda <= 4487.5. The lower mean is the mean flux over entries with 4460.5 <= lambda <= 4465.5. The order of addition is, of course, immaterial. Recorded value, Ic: 41.1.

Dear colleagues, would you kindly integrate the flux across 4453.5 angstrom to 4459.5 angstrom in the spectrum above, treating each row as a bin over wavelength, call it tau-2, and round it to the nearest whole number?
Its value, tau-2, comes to 61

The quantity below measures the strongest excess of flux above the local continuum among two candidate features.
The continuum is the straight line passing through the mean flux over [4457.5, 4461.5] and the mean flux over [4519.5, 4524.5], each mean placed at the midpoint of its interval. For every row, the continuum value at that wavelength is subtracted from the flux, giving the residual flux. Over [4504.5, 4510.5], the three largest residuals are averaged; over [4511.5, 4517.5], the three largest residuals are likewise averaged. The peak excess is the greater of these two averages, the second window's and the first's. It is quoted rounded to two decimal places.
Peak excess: 3.10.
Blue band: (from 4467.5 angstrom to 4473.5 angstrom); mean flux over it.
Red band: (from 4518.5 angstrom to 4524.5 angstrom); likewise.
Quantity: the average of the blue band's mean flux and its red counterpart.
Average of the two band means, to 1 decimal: 13.7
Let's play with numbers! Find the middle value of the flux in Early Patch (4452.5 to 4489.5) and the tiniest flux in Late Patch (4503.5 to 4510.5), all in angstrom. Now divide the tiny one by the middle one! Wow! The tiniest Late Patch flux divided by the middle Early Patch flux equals 0.92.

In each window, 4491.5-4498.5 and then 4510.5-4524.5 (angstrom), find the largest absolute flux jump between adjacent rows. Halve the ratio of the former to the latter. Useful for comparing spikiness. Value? 0.57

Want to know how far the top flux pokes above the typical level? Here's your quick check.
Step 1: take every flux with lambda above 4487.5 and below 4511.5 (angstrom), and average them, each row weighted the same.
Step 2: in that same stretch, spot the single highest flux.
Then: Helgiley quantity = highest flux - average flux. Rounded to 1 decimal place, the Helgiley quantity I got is 4.3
